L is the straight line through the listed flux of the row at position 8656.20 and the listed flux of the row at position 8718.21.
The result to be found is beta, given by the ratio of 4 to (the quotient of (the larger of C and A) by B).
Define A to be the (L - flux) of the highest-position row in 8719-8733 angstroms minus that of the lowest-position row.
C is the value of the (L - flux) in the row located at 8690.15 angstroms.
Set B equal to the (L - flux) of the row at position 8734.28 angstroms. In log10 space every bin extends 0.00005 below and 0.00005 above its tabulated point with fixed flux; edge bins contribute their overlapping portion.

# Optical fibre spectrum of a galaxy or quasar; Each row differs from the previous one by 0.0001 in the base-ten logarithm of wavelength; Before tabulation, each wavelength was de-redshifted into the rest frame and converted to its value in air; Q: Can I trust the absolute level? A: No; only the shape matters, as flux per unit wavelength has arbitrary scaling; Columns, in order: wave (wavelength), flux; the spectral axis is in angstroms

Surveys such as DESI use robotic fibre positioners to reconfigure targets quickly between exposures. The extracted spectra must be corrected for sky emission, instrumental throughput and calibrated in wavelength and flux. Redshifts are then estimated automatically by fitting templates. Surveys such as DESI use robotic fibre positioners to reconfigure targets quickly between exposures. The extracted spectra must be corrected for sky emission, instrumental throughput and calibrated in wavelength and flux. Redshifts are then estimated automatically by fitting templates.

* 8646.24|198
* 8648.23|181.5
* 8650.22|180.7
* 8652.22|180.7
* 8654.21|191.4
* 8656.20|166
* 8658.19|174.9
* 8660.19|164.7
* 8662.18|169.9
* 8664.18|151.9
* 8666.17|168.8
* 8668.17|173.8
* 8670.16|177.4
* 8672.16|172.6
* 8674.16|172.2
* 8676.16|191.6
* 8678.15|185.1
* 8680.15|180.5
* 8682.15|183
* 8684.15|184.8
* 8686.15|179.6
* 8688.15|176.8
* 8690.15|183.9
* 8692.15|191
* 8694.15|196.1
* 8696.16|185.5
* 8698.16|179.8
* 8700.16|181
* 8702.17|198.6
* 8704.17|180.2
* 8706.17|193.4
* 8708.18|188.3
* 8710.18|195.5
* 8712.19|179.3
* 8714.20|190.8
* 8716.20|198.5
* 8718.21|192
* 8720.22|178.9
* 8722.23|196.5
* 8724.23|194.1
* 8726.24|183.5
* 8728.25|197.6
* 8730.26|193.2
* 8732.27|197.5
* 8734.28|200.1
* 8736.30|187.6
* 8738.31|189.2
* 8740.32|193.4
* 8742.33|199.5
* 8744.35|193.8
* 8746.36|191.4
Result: 1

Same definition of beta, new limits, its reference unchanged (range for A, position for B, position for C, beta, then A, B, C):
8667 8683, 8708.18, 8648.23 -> 1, -3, -1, -19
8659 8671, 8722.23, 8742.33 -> -4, -9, -3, 3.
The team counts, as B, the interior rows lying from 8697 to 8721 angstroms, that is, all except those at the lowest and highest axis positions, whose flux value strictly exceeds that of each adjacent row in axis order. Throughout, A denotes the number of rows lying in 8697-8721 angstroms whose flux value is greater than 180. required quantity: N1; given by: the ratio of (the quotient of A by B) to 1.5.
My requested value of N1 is 1.5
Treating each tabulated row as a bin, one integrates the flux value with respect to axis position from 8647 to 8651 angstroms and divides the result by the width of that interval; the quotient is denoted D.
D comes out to 182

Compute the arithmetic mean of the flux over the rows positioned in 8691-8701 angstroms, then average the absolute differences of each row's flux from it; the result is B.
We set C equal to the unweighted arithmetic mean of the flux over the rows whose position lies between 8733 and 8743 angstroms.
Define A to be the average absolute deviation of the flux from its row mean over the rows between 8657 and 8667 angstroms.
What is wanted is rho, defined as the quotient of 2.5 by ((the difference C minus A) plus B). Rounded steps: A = 6.2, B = 5.5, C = 194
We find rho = 0.0129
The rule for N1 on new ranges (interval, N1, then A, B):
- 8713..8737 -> 1.8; 11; 4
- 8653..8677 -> 0.4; 2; 3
